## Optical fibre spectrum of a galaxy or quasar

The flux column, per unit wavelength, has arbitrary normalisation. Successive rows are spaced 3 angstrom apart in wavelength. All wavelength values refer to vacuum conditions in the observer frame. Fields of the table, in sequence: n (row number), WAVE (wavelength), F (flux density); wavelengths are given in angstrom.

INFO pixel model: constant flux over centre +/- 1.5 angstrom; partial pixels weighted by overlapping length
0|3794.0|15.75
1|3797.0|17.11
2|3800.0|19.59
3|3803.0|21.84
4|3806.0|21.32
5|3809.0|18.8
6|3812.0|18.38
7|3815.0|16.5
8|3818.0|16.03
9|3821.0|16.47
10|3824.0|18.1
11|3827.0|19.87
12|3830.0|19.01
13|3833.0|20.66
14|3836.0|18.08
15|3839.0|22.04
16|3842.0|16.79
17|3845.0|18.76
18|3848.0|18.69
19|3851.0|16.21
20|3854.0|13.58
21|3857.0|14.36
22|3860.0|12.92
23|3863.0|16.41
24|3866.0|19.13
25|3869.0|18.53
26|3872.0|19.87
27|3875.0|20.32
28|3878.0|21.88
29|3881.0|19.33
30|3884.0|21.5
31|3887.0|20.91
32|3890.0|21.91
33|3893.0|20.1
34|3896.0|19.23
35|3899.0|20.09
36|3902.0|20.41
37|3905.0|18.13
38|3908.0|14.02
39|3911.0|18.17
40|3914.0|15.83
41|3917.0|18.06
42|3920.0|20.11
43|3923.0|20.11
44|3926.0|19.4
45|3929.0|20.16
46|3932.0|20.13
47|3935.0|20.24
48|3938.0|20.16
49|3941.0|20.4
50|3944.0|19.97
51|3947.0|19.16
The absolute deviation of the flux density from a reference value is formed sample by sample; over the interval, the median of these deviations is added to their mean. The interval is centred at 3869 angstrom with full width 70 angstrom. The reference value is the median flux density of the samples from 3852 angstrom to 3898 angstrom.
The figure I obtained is 3.2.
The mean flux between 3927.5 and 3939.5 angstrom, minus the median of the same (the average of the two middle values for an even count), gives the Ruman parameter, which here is 0.01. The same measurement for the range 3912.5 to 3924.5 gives -0.56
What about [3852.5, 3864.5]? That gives 0.35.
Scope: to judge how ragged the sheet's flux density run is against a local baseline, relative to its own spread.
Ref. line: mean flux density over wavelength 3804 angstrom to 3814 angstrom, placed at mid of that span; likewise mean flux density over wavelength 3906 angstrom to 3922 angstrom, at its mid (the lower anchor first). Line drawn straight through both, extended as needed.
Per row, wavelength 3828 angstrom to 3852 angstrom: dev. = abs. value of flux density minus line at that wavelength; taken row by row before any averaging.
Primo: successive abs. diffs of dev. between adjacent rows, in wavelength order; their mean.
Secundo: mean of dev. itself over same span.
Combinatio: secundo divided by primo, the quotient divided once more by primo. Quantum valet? 0.6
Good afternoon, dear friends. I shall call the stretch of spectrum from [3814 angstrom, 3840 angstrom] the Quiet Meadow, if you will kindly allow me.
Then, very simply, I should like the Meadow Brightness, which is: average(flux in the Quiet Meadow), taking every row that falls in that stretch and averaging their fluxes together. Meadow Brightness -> 18.5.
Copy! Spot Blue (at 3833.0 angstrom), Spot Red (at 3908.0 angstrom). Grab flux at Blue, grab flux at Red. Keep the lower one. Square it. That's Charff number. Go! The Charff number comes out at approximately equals 197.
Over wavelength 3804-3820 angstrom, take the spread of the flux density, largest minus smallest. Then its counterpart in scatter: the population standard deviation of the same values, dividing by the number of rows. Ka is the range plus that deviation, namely 7.2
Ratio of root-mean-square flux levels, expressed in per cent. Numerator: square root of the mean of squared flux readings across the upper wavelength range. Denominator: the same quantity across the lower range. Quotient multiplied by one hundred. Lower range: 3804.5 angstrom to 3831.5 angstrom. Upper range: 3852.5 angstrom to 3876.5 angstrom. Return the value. 93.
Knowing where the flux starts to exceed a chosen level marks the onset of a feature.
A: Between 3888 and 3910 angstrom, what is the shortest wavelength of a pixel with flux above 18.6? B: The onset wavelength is 3890.0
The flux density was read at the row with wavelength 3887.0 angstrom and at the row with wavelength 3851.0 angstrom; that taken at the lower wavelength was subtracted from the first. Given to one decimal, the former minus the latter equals 4.7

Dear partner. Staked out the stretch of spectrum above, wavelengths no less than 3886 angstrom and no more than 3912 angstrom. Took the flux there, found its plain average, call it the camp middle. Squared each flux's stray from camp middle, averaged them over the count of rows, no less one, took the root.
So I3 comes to 2.2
